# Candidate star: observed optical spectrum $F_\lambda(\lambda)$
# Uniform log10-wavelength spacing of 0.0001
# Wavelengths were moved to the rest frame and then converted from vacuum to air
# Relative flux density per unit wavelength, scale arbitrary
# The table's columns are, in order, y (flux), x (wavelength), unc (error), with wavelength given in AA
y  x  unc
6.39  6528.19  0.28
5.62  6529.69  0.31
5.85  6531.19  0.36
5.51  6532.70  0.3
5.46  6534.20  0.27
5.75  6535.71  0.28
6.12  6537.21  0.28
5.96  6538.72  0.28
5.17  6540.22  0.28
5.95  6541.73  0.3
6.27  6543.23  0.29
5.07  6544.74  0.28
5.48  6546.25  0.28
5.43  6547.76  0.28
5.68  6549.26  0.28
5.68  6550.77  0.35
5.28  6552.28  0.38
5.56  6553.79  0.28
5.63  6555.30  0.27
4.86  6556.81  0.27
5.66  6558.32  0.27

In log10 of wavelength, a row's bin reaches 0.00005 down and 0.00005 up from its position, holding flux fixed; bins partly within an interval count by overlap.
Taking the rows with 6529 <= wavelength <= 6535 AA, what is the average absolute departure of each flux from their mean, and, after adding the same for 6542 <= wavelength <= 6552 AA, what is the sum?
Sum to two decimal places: 0.40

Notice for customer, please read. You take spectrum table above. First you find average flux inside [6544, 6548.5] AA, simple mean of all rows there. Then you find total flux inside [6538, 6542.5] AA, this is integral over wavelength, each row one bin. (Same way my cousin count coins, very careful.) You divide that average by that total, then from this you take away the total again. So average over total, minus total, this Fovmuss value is -25.5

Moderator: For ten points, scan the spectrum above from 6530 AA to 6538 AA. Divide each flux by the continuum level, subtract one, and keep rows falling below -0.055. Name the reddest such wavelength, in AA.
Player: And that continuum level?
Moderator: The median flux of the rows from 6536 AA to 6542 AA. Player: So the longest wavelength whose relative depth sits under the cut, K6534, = 6534.20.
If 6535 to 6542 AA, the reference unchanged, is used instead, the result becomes 6540.22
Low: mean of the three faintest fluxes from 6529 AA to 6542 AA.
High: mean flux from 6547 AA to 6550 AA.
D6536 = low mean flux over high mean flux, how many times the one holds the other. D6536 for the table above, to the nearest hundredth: 0.97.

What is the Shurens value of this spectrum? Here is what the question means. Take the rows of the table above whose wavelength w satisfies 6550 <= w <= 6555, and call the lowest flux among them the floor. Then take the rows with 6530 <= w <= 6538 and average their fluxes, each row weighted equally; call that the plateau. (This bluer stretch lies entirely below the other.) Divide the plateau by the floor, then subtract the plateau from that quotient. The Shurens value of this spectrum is -4.65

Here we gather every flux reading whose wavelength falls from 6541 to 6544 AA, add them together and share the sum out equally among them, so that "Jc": 6.11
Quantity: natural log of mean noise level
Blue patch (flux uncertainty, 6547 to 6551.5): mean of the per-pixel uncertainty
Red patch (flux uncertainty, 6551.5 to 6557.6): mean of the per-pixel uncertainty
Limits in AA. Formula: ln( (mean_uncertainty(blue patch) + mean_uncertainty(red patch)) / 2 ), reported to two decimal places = -1.20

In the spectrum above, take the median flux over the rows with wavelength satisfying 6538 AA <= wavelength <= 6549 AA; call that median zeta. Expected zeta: 5.48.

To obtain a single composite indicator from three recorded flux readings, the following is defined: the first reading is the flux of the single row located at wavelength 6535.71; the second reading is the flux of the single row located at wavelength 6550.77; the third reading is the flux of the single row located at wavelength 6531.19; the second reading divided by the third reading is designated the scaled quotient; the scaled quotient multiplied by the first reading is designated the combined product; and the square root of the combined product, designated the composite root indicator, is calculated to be 2.36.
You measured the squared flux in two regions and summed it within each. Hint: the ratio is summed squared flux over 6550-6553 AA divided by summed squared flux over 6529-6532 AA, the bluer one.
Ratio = 0.91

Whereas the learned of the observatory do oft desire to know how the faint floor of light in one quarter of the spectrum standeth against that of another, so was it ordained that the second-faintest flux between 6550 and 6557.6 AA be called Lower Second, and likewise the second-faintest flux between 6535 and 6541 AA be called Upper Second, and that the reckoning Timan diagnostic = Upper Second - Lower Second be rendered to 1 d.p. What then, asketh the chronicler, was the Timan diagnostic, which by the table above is 0.5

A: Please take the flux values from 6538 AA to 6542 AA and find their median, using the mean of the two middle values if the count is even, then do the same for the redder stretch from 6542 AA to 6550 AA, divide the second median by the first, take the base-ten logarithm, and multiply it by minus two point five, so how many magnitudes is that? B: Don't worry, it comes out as 0.09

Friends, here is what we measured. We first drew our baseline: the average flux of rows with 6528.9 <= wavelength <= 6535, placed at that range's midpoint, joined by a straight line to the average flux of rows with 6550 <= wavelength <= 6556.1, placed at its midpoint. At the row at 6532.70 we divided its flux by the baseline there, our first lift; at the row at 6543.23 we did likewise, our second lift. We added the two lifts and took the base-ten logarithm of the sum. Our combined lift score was 0.324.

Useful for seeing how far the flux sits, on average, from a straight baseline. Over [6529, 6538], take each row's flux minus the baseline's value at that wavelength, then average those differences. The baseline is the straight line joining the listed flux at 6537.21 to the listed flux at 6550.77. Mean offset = -0.52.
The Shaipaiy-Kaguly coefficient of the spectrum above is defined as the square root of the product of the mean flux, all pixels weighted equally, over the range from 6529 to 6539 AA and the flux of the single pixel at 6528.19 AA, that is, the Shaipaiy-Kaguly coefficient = 6.06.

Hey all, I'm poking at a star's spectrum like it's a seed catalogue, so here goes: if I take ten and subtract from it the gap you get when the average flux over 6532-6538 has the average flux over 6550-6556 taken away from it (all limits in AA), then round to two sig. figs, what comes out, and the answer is 9.8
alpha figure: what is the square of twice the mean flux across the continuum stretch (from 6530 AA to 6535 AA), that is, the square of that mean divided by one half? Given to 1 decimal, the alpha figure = 125.7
